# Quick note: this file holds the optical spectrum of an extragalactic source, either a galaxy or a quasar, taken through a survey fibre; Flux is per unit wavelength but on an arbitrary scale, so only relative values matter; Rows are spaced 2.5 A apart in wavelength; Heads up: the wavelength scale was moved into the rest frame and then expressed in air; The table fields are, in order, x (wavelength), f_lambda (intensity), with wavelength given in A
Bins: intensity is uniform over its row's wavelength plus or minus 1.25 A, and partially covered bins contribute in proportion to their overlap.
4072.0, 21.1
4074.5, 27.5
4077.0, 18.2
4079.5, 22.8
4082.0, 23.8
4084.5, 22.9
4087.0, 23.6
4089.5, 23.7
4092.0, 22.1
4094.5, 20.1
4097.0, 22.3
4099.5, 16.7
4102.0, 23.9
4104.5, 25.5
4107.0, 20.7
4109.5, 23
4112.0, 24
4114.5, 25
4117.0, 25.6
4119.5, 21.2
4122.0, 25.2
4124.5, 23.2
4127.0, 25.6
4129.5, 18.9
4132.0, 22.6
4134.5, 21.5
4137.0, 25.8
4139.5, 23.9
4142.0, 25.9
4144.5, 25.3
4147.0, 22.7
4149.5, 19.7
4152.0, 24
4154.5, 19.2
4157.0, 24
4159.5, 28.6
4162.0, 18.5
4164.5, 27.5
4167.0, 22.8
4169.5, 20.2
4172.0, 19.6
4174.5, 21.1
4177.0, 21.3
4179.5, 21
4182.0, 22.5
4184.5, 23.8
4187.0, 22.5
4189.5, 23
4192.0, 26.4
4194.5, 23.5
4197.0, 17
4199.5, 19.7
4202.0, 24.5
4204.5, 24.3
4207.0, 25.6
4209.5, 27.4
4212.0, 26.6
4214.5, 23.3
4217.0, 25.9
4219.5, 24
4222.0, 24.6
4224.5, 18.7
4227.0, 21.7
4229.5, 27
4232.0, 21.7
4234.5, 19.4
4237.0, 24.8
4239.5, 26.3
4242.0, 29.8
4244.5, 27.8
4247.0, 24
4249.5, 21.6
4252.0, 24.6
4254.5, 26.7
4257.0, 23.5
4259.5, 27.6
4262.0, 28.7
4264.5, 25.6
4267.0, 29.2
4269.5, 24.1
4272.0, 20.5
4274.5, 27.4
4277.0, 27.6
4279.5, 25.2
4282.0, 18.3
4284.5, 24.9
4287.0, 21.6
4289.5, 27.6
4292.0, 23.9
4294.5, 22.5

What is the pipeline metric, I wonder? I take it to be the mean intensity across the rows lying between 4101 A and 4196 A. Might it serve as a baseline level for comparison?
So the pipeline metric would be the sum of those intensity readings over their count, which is 23.1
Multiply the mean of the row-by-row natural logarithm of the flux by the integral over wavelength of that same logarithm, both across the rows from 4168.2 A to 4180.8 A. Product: 115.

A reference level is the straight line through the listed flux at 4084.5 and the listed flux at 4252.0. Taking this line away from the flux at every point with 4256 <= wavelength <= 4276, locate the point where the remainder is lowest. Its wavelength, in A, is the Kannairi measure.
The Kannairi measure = 4272.0 A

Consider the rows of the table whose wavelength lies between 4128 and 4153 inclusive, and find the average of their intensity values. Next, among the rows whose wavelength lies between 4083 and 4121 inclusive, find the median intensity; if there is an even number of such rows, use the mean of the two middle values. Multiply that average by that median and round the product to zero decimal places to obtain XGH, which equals 530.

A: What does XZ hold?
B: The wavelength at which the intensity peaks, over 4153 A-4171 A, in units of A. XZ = 4159.5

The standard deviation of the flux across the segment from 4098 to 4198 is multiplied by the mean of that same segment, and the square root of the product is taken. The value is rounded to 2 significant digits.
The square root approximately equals 7.9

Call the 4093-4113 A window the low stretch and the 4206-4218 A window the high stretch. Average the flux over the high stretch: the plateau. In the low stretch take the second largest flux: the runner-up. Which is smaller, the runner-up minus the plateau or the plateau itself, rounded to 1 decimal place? -1.8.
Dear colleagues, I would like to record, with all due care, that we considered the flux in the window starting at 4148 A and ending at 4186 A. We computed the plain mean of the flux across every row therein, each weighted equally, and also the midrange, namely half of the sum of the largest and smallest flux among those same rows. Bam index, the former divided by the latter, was 0.945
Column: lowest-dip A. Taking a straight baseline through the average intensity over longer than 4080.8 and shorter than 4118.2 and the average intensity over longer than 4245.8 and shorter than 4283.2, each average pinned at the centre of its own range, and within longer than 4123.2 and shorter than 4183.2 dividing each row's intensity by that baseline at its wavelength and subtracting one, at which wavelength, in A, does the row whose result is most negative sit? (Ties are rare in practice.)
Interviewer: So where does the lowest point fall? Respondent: 4162.0 A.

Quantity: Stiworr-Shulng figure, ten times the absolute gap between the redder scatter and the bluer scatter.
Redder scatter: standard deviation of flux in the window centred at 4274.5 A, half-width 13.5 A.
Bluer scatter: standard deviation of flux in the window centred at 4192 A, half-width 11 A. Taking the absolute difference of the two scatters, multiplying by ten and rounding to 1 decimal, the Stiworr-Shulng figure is 7.4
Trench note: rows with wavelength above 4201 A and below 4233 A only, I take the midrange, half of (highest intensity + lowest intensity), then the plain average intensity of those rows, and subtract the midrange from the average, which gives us 1.2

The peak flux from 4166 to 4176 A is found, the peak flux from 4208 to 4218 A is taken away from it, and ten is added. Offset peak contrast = 5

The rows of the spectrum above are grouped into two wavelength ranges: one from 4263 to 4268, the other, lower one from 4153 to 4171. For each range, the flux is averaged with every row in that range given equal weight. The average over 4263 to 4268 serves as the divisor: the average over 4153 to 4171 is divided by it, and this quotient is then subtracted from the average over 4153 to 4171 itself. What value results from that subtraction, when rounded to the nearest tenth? 22.1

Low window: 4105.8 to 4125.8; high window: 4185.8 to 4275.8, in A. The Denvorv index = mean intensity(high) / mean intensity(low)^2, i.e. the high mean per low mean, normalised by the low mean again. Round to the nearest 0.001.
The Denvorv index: 0.044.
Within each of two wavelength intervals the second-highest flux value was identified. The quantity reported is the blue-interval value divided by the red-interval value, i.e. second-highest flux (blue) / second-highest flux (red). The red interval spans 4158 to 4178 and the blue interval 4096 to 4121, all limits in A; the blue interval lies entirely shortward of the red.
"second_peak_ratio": 0.93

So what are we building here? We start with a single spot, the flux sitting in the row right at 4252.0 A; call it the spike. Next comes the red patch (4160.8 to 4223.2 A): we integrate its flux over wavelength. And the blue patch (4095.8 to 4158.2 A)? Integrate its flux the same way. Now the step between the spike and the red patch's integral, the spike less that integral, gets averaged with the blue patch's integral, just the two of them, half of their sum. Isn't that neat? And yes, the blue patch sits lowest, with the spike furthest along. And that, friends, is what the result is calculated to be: 11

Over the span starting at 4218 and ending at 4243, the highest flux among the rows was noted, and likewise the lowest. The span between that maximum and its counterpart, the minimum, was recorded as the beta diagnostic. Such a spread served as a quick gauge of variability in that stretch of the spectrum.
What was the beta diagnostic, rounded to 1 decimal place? 11.1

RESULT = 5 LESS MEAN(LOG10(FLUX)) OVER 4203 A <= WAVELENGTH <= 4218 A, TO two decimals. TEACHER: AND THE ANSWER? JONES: 3.59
